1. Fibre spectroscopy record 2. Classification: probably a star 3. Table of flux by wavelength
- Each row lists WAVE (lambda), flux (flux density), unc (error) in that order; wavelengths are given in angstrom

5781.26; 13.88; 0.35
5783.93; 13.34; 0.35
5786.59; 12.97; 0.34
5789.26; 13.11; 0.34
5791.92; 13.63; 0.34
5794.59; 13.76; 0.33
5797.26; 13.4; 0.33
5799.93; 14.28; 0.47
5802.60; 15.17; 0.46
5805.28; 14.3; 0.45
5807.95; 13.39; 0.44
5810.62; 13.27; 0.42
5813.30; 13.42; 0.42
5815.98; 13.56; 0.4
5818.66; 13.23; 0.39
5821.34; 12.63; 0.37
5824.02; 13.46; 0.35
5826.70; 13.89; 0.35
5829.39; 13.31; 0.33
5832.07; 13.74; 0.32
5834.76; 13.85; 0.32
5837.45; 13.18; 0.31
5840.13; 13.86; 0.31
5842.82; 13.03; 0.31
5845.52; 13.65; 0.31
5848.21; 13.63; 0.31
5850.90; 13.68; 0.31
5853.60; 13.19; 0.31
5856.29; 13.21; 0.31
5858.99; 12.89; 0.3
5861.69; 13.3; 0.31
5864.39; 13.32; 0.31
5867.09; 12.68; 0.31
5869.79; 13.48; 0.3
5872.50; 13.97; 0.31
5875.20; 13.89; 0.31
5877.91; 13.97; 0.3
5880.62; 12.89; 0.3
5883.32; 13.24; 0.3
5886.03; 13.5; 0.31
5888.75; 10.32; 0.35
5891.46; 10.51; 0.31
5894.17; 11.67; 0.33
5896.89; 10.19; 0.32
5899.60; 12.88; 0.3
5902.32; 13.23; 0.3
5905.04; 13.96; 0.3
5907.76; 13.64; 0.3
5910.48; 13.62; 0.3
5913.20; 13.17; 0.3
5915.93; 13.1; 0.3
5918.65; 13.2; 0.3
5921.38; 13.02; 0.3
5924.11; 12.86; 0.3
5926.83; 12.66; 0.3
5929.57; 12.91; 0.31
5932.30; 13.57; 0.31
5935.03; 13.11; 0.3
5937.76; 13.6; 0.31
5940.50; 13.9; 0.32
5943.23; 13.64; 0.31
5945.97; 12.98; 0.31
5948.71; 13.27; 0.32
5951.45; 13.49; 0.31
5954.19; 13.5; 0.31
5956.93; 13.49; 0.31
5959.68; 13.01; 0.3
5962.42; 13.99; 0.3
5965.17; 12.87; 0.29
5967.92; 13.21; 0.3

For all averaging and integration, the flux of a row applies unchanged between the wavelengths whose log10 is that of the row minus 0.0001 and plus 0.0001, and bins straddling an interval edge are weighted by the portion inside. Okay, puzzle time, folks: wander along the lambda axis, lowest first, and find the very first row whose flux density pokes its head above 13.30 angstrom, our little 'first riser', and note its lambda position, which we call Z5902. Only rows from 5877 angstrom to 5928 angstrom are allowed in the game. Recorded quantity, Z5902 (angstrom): 5877.91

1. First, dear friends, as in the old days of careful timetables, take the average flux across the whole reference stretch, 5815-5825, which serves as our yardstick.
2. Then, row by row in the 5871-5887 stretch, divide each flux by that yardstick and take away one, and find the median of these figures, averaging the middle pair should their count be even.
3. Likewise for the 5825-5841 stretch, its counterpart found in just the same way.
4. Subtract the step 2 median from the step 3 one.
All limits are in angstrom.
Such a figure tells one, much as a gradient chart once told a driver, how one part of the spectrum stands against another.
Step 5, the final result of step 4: 0.01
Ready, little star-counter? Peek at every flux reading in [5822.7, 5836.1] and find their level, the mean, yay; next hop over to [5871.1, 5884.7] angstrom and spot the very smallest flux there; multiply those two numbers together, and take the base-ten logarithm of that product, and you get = 2.25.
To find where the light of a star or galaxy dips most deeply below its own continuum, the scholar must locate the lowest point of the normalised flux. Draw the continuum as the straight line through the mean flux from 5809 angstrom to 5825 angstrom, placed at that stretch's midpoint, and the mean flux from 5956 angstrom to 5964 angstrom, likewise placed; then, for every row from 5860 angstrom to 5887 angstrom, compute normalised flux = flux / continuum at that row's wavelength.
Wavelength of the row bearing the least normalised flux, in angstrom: 5867.09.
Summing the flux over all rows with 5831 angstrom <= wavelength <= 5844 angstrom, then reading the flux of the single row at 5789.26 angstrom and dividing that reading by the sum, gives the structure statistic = 0.194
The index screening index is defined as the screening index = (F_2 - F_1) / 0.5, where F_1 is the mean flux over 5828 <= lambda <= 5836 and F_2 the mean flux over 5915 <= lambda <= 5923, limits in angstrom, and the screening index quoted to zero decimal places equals -1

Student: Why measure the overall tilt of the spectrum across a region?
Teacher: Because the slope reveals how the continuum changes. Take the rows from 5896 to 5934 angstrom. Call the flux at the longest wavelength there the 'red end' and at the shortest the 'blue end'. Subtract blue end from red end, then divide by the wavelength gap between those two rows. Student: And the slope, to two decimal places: 0.10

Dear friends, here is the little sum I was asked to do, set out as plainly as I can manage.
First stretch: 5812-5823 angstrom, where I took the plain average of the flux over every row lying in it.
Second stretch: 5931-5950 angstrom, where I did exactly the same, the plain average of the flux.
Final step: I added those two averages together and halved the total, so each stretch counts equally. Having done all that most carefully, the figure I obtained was 13.3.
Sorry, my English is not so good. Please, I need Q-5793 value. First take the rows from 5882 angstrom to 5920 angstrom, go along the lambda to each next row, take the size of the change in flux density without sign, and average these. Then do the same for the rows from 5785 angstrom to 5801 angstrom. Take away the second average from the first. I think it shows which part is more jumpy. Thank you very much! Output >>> 0.44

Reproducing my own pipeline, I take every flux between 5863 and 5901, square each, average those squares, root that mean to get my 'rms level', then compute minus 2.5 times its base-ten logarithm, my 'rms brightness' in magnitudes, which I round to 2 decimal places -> -2.76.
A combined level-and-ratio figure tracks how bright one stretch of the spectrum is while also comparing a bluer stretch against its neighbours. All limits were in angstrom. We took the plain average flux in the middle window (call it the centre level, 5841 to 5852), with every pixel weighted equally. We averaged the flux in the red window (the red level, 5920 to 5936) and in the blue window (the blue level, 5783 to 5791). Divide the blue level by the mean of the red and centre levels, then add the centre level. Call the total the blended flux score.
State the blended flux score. 14.5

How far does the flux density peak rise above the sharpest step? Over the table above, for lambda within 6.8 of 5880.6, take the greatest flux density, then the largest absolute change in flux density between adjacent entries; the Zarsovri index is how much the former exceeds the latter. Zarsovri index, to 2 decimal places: 12.89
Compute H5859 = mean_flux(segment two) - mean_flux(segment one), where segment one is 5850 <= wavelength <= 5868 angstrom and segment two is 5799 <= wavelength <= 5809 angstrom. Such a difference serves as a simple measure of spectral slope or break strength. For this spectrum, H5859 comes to 1.1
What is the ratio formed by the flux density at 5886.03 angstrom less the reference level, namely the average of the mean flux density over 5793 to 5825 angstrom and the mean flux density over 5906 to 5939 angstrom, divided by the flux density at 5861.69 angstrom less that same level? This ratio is -0.5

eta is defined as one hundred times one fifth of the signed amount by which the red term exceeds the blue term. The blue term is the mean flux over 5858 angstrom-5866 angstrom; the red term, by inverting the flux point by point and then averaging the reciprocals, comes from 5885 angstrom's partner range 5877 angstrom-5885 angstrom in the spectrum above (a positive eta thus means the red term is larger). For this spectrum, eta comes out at -262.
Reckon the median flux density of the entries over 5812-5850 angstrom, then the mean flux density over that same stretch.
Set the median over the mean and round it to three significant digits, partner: 1.00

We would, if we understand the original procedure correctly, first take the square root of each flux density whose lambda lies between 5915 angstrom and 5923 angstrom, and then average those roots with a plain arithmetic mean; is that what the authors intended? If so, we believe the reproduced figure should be 3.62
